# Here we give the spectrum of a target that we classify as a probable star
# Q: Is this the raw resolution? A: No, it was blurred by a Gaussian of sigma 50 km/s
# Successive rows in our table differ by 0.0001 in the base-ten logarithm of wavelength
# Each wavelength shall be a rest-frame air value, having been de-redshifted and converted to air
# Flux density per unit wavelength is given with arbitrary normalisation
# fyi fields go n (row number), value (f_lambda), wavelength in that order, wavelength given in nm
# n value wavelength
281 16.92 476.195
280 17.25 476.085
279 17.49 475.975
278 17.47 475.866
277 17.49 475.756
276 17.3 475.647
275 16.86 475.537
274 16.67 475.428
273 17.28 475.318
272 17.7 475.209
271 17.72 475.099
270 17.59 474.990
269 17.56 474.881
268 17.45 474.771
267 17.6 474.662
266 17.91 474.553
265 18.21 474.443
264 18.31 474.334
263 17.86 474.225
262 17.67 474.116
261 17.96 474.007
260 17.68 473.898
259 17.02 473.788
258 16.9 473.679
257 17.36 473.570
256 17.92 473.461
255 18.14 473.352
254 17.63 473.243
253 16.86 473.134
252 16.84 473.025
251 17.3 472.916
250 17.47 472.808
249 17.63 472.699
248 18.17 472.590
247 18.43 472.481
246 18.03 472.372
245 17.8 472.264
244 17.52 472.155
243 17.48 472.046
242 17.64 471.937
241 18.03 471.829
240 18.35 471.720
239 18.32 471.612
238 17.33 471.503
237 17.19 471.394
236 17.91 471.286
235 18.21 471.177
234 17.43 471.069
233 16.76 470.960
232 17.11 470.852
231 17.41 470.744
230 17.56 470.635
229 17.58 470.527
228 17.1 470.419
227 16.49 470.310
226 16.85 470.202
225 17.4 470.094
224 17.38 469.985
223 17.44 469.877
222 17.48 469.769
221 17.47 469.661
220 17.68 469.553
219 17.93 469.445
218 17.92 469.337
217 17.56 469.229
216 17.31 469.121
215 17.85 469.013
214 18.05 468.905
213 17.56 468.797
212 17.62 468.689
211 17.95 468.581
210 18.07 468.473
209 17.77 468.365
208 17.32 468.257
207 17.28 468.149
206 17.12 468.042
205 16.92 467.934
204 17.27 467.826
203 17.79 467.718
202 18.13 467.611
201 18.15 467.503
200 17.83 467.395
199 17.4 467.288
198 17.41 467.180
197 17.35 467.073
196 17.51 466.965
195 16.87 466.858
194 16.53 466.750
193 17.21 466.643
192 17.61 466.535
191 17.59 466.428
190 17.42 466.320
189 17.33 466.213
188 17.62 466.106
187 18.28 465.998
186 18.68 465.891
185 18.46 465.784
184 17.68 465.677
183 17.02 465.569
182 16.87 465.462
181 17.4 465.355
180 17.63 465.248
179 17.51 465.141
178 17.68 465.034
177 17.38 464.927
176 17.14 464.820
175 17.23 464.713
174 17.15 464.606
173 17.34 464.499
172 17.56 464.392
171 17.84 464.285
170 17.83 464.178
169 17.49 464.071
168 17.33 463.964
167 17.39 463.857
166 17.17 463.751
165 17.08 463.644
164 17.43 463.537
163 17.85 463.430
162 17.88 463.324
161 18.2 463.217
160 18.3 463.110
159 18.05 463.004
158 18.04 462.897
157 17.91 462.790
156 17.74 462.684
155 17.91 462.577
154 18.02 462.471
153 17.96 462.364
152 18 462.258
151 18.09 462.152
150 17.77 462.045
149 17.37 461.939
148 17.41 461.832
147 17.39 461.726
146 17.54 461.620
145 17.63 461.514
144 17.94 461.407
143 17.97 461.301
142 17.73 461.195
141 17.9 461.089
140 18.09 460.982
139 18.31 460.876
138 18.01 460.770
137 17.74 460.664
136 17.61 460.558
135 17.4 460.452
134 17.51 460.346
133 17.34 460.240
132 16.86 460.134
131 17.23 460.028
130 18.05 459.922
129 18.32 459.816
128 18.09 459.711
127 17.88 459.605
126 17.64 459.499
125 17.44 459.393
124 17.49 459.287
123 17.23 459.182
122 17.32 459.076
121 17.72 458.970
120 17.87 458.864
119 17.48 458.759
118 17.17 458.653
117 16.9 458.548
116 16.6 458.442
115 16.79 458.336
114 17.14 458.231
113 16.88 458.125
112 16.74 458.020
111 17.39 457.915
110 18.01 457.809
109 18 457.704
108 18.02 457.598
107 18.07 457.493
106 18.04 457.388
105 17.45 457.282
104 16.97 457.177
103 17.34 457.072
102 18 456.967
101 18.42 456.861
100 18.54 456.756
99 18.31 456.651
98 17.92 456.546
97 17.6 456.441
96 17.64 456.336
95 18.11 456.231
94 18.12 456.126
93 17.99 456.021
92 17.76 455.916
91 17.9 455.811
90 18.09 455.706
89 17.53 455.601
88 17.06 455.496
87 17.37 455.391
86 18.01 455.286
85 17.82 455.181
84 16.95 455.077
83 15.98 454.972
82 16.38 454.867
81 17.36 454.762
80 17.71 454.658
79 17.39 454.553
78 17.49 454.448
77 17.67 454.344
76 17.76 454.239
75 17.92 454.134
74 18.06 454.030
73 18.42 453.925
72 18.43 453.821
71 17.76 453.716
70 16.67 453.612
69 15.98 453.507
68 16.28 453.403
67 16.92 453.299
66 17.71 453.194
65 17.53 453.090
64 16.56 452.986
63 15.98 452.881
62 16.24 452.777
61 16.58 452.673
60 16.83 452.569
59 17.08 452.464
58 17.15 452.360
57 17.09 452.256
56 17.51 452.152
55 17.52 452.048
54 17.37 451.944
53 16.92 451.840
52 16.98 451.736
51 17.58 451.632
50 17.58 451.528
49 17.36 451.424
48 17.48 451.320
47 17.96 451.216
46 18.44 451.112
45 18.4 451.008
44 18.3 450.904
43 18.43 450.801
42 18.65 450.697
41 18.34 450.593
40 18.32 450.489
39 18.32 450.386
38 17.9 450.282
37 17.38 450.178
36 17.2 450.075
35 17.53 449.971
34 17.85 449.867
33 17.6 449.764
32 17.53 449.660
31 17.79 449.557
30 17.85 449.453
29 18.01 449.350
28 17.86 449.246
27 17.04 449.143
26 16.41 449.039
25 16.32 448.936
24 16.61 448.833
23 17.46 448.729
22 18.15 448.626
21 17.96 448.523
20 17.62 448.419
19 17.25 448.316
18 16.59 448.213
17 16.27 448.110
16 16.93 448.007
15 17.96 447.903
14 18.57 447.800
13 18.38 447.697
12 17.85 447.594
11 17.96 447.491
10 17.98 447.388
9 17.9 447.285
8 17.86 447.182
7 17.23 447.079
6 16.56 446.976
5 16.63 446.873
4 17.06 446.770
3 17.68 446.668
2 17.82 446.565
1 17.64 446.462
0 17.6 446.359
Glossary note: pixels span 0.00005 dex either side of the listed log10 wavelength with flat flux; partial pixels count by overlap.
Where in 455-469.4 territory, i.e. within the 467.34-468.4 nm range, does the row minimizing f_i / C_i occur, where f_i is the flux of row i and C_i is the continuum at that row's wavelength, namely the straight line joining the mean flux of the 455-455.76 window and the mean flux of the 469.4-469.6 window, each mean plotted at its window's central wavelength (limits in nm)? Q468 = 467.934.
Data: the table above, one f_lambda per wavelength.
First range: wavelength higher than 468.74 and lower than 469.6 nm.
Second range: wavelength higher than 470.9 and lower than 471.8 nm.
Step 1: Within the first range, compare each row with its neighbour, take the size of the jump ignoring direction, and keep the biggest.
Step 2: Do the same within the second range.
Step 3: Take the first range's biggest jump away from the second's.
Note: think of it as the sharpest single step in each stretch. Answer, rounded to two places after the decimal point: 0.45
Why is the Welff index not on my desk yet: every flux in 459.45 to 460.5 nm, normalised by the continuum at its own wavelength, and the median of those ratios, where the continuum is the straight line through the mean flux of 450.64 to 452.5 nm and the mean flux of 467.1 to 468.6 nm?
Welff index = 0.997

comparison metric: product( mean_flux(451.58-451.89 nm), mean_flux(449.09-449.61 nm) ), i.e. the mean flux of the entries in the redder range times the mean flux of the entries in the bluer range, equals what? 304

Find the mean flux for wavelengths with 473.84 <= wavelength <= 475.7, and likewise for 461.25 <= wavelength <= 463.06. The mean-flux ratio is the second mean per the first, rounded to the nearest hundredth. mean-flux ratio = 1.01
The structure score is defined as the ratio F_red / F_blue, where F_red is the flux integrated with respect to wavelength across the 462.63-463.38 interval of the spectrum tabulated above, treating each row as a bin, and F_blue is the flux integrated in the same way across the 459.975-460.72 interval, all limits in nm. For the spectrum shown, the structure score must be 1.04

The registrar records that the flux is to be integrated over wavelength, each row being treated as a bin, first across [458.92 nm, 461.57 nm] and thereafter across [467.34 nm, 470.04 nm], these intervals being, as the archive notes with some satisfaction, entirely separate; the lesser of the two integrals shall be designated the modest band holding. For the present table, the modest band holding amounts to 46.9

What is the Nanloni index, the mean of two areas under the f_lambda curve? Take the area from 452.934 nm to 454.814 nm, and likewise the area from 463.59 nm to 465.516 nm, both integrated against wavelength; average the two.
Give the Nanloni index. 33.1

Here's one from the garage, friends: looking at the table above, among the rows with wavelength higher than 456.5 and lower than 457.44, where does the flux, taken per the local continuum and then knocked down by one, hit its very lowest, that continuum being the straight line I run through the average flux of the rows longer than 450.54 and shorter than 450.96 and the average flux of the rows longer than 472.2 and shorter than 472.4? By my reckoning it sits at 457.177 nm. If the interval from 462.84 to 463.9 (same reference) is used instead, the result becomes 463.644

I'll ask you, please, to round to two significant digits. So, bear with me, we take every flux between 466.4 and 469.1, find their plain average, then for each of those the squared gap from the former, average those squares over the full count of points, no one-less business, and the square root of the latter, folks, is 0.41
